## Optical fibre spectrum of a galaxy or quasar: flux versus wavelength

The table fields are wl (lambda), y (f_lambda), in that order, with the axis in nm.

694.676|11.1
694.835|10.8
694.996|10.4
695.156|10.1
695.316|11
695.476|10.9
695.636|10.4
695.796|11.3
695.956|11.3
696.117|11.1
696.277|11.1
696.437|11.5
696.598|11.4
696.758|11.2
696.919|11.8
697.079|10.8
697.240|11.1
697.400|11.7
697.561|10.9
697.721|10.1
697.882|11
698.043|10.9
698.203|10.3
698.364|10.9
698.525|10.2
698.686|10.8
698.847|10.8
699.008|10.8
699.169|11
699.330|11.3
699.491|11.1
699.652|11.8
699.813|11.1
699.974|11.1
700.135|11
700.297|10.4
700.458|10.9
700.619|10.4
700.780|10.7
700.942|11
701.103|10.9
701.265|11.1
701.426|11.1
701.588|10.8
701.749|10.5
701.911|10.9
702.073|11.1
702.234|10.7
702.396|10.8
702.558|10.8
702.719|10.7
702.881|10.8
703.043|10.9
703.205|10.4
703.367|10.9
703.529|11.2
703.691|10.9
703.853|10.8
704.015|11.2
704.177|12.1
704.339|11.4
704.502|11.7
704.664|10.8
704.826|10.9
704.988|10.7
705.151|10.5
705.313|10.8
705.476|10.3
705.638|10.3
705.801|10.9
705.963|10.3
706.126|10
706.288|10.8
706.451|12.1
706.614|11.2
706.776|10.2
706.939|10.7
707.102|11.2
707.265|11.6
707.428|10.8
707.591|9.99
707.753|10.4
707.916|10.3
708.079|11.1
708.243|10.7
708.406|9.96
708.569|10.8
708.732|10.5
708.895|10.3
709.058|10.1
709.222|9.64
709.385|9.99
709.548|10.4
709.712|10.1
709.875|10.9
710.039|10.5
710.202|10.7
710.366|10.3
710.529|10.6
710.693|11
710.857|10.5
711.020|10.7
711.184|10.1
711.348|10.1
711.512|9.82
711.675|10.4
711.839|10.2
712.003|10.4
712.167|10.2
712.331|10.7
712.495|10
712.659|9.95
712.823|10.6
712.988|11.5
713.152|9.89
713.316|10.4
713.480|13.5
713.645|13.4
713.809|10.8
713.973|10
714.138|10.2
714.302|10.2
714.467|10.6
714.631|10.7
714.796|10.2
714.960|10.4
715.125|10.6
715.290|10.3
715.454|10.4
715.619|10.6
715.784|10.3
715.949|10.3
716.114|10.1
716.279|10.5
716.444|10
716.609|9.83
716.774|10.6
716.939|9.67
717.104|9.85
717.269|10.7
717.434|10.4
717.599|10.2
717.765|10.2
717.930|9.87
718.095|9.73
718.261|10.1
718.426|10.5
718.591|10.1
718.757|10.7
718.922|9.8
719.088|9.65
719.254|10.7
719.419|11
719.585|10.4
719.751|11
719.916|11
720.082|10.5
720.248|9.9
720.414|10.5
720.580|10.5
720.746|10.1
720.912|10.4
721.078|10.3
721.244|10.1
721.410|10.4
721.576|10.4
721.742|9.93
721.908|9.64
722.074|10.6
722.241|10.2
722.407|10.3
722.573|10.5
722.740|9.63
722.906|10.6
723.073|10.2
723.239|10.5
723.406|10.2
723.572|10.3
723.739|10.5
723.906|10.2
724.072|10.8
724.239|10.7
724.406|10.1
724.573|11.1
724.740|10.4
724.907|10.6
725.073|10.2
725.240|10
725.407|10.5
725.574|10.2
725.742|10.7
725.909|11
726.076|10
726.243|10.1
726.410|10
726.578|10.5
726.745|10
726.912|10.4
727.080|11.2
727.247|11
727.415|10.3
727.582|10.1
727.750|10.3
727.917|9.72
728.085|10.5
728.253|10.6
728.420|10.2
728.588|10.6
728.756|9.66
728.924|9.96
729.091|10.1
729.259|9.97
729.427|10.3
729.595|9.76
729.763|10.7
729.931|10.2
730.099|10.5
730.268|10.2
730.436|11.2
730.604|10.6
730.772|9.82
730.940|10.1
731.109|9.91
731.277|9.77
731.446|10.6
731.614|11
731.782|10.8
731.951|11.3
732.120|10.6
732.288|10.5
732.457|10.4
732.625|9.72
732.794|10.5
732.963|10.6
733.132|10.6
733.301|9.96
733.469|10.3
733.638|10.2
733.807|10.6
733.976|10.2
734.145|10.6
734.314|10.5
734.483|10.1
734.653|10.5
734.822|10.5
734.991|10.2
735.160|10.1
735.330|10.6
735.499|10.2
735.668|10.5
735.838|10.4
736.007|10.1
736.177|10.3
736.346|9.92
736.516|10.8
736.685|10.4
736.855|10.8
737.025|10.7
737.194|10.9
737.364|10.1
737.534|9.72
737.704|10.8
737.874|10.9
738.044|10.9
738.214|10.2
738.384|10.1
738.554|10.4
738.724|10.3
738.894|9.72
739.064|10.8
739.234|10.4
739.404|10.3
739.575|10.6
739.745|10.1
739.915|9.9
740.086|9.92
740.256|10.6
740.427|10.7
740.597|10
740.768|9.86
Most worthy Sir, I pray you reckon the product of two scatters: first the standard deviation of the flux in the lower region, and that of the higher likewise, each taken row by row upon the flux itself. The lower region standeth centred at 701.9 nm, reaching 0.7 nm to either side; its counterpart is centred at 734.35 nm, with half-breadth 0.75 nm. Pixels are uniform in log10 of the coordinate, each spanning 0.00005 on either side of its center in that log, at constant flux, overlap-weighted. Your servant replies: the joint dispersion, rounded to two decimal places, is 0.04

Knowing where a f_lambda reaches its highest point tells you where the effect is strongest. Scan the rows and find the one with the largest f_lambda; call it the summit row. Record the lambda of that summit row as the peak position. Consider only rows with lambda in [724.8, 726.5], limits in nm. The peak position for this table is 725.909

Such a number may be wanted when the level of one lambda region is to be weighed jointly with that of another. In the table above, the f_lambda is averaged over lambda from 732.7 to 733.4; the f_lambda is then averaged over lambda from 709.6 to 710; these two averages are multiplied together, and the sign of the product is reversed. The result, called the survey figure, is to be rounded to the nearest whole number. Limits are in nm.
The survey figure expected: -109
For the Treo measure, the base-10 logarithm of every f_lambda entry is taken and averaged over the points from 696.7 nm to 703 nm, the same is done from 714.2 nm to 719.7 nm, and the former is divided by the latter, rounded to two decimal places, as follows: 1.03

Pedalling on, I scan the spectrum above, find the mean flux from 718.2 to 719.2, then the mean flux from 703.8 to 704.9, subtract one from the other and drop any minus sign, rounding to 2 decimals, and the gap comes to 1.13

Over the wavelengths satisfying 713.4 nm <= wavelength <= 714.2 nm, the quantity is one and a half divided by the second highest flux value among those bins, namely 0.112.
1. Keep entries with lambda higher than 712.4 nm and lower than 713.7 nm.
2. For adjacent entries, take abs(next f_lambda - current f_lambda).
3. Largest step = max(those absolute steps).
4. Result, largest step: 3.1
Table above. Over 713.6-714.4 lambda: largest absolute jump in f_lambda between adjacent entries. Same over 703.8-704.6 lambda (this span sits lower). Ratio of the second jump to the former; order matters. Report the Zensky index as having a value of 0.3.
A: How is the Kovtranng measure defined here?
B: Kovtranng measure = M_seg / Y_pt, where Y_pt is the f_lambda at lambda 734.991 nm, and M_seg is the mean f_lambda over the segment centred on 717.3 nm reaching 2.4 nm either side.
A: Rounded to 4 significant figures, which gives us 1.006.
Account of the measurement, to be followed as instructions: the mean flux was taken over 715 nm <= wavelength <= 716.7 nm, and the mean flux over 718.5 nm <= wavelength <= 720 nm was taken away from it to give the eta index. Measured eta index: -0.19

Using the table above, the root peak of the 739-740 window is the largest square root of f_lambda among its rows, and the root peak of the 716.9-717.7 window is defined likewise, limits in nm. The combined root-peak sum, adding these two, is 6.56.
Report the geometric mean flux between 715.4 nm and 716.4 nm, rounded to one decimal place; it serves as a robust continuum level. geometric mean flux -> 10.4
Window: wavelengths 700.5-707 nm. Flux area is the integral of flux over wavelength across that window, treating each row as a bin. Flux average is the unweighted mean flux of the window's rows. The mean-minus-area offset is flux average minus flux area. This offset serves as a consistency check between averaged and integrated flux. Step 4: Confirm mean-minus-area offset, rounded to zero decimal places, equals -60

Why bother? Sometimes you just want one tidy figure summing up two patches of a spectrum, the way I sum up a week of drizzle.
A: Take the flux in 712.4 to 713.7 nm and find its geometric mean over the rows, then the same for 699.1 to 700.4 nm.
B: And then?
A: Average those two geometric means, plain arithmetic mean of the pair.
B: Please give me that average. 11.1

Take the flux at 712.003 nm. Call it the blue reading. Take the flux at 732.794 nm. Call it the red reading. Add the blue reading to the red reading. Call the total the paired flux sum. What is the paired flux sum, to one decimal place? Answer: 20.9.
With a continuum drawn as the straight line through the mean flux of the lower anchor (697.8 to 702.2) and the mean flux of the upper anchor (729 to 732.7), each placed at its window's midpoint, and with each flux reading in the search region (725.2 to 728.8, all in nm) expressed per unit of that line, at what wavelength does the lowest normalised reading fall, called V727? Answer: 728.756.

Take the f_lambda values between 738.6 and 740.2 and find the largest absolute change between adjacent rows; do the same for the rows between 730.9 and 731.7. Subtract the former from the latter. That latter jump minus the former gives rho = -0.25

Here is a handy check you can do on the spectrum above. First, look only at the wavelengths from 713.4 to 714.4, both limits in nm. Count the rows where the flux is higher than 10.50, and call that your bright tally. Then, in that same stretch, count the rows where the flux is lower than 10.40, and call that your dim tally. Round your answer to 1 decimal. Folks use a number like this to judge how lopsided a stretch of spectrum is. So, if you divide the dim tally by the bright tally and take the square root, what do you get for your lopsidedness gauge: 1.0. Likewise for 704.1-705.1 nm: 0.0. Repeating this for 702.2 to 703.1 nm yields 0.0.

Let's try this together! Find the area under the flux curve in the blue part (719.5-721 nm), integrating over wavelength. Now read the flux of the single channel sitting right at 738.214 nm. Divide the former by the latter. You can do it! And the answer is 1.5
